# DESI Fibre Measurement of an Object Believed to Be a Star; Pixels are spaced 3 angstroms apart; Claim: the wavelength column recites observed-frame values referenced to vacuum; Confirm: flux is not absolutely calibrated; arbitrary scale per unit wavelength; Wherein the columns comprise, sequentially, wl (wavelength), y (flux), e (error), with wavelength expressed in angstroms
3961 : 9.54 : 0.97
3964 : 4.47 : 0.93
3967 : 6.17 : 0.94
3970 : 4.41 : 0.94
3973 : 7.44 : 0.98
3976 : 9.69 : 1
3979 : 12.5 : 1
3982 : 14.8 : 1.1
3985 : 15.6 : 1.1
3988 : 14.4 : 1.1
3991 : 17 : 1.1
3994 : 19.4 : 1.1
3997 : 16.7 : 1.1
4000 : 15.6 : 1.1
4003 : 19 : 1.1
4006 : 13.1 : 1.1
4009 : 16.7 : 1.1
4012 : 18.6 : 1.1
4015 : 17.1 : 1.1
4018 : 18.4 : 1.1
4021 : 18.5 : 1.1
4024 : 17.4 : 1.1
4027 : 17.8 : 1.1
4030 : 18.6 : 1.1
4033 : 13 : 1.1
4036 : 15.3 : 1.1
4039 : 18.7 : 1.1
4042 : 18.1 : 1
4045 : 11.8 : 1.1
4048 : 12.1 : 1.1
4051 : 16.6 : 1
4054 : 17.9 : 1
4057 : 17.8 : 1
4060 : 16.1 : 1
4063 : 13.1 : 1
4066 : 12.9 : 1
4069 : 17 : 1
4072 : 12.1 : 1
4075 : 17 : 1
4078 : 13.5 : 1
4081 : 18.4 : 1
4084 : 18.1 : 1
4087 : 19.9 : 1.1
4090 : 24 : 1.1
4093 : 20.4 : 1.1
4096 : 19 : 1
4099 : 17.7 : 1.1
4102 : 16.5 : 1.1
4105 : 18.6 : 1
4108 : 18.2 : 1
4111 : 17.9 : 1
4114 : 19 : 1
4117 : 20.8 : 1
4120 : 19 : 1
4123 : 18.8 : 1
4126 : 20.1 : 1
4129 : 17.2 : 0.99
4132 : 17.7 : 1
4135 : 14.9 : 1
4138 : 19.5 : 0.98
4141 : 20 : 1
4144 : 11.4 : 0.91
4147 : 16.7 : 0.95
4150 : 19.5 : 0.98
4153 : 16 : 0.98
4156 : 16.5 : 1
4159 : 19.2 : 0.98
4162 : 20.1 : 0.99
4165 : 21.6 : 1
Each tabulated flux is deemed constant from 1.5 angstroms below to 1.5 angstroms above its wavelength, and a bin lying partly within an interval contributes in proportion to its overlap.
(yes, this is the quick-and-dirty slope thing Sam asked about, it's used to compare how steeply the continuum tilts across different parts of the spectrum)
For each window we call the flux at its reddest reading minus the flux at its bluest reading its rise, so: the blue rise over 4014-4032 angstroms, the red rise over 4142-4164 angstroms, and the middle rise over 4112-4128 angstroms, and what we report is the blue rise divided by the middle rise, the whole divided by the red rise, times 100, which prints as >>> 16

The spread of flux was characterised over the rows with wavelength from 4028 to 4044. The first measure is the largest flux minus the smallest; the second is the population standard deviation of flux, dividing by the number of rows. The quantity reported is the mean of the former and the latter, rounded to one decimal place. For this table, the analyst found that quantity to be 4.0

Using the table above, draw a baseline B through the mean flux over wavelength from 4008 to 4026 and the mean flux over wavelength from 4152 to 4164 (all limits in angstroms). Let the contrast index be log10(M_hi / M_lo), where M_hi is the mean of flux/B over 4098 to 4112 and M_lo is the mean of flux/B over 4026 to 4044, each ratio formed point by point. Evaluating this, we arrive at 0.02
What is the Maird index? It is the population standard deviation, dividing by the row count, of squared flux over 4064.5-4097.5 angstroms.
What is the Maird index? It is 120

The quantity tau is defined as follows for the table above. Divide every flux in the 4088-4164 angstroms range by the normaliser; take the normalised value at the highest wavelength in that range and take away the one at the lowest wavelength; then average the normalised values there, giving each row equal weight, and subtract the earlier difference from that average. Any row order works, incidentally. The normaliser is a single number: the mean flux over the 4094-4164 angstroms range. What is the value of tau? 1.2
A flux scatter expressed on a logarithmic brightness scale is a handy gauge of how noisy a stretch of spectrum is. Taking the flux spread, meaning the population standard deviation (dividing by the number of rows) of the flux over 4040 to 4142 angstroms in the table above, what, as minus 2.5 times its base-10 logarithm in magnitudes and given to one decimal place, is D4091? -1.1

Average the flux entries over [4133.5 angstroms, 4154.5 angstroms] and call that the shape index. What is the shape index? 16.9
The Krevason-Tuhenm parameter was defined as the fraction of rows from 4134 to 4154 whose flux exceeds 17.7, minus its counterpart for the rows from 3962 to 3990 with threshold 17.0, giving 0.43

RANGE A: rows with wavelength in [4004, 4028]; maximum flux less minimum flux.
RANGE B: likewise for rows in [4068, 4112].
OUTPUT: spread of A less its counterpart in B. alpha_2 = -6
